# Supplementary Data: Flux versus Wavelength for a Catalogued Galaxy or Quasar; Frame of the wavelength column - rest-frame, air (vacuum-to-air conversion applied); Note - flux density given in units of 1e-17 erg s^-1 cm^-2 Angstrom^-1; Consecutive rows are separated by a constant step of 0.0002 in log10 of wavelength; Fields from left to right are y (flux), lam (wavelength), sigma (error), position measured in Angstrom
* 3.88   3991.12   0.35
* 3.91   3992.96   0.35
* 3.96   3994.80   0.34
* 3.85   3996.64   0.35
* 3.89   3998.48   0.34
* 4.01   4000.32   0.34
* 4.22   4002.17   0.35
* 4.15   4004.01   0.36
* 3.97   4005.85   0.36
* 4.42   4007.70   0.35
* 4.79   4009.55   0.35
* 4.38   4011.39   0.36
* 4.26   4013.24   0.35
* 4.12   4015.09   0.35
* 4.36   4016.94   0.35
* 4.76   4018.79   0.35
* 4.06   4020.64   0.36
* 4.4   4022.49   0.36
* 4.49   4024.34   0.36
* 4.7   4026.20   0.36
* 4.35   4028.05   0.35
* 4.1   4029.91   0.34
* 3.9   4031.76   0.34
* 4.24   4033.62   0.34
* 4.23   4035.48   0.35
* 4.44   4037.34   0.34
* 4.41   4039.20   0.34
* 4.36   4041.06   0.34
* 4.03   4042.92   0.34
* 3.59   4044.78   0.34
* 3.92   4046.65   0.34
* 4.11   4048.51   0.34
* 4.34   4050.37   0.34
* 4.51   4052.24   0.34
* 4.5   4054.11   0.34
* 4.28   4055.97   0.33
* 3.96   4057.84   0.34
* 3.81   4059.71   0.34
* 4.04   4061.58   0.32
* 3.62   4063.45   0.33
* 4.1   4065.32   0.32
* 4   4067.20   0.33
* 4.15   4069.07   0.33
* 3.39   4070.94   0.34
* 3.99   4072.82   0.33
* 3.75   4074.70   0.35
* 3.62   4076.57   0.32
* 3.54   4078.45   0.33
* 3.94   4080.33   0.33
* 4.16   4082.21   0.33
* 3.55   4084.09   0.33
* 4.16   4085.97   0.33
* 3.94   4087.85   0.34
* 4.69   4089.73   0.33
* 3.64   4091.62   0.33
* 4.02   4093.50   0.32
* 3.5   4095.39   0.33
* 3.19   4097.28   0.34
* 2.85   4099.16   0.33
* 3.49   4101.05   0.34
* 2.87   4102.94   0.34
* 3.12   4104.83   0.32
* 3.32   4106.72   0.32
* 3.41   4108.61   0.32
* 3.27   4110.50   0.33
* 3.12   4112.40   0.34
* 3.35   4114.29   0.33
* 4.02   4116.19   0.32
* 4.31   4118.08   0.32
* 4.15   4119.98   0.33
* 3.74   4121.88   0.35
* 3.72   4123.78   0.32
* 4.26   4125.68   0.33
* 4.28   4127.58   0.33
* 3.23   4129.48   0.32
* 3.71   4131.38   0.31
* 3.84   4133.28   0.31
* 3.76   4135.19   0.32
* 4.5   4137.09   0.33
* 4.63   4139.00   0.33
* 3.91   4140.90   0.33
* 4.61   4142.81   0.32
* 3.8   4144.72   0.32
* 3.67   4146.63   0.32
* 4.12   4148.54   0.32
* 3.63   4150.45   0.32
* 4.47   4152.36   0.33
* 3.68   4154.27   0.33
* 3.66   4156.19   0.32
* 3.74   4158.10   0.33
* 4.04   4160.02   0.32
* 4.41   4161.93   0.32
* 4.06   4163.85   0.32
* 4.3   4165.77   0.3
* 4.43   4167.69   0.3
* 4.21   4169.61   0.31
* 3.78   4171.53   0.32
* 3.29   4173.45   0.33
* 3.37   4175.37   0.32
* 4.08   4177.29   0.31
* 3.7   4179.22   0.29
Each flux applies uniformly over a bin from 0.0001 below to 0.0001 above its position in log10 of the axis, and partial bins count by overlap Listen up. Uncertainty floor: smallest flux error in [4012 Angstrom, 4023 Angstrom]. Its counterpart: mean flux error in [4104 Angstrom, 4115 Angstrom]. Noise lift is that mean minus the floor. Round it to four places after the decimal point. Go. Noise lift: -0.0233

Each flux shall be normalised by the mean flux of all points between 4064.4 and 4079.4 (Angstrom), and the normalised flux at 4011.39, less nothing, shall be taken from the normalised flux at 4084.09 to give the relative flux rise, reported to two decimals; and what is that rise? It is -0.22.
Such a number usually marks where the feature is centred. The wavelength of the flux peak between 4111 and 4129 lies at 4118.08 Angstrom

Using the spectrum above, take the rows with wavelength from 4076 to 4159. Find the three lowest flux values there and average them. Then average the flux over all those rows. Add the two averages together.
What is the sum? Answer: 6.7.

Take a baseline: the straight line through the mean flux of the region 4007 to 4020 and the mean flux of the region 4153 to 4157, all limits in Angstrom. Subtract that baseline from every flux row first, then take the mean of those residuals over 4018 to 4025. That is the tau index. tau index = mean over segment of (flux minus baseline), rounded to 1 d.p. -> 0.0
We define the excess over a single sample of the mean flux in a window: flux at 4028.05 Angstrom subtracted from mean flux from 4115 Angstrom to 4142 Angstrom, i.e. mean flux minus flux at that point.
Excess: -0.3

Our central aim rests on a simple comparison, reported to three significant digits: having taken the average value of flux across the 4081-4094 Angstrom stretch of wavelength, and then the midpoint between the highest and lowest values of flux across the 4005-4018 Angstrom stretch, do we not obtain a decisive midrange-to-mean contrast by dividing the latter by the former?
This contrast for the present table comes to 1.09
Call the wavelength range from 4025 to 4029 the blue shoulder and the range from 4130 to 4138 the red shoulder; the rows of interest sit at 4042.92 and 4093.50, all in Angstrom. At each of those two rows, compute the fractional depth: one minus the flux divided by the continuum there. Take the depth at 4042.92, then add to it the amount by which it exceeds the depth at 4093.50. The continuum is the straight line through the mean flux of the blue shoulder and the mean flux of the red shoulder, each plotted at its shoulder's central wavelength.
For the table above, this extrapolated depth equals 0.15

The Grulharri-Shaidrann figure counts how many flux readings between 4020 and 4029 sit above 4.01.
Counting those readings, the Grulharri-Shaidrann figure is 5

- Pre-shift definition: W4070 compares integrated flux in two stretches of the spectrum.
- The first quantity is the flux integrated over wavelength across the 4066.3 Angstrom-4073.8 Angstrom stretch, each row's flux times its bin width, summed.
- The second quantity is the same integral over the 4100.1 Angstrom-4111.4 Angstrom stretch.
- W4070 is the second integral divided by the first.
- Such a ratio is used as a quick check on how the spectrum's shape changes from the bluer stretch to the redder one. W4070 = 1.3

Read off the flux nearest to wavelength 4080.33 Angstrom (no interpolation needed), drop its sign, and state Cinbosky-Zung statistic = 3.94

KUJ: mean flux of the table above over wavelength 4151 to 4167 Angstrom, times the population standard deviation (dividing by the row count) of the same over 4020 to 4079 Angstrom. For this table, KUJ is 1.29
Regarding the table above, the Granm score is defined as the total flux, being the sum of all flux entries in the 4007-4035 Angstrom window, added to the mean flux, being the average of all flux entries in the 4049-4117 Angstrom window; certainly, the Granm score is 69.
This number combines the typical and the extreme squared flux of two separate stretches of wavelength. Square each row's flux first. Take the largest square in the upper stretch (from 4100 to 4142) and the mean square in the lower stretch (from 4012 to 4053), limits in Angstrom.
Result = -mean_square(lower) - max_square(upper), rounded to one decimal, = -39.6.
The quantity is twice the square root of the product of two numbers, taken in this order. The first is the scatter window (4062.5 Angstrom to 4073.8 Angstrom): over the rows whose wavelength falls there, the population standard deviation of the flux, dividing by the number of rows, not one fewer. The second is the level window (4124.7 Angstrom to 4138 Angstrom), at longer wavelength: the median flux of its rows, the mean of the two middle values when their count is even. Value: 2.06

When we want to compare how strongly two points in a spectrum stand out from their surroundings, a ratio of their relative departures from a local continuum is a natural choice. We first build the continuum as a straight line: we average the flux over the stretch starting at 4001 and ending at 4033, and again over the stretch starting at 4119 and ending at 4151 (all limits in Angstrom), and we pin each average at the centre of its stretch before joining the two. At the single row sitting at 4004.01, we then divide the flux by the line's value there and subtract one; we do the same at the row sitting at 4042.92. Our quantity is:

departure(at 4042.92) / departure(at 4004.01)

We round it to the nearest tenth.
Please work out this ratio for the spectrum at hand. 1.1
